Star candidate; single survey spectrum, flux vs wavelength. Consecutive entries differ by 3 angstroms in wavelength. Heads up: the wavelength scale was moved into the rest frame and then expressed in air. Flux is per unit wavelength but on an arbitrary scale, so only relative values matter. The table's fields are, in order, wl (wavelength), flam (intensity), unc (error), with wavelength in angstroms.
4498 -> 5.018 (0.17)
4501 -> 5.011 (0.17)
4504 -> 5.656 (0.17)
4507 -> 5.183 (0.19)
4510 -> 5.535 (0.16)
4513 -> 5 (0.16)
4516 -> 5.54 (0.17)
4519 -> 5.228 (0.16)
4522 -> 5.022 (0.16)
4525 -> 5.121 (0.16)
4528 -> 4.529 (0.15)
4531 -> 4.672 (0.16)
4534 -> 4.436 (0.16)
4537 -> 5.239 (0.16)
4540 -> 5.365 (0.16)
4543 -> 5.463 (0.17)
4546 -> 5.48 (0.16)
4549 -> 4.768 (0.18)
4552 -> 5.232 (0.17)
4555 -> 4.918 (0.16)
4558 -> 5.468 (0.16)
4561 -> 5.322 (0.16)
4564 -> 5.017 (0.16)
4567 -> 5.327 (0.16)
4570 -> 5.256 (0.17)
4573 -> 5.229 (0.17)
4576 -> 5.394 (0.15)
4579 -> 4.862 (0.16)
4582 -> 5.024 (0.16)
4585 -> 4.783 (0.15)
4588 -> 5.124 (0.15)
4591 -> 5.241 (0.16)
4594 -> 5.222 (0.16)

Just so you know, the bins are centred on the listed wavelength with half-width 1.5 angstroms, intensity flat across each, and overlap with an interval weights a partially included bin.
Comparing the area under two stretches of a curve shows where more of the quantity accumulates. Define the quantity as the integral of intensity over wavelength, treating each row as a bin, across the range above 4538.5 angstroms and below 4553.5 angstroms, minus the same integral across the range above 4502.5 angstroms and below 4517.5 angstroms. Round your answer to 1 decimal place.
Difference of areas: -1.8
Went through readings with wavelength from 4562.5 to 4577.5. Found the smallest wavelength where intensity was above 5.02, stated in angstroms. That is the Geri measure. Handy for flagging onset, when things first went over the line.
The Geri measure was 4567 angstroms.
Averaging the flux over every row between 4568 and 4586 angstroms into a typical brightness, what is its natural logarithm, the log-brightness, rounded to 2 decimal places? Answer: 1.63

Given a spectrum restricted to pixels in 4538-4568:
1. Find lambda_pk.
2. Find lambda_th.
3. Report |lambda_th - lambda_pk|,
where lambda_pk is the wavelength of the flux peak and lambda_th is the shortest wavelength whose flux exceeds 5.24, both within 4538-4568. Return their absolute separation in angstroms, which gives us 6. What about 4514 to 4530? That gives 0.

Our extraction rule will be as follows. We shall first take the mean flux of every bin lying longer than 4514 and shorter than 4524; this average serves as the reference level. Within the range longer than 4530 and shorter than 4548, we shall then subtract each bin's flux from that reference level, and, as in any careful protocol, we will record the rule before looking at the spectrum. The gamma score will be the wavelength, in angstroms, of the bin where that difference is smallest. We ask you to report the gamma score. 4546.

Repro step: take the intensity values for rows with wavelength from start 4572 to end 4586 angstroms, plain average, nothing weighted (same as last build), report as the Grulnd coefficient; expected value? 5.06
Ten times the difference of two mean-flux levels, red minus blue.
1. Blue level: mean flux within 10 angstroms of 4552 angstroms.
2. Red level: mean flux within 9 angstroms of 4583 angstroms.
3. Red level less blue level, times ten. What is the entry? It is -1.6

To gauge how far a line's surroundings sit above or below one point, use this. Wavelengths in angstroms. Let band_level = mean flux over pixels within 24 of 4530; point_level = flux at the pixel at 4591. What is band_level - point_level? -0.13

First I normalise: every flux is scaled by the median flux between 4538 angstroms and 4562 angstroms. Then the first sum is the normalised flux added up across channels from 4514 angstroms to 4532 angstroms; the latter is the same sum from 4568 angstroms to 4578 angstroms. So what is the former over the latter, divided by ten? 0.19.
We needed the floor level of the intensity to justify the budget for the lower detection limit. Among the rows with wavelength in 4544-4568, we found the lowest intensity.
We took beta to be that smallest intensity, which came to 4.768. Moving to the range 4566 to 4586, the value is 4.783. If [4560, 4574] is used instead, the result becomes 5.017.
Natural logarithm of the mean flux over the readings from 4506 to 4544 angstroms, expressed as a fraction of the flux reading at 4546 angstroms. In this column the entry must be -0.07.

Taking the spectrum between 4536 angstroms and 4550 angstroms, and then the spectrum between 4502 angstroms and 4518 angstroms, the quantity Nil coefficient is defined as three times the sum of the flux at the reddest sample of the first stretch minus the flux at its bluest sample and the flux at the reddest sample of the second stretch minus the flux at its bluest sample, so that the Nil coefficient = -1.8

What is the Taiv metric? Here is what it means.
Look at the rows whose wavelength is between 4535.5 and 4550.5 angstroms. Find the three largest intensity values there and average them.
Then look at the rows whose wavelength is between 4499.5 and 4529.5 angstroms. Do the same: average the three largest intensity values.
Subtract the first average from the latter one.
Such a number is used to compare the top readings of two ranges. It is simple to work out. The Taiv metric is 0.14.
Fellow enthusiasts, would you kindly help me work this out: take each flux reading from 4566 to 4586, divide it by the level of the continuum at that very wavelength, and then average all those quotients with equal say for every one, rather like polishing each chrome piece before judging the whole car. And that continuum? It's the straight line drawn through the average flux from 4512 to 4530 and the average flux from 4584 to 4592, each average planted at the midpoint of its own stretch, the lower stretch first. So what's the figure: 1.01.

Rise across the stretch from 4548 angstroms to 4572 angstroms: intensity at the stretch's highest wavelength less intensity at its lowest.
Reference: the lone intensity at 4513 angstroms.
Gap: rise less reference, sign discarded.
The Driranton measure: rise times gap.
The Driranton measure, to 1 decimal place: 2.2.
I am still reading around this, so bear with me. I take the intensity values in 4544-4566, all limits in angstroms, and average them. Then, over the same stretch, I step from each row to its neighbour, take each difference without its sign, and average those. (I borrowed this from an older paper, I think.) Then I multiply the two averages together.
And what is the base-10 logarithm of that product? 0.33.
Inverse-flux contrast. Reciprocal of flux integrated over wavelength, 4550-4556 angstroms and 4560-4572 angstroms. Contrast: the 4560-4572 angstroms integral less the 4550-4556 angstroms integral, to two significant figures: 1.1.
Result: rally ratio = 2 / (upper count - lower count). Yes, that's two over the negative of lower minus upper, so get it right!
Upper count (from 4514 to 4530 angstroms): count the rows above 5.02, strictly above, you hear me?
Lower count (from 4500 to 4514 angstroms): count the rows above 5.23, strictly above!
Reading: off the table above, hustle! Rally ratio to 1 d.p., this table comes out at 1.0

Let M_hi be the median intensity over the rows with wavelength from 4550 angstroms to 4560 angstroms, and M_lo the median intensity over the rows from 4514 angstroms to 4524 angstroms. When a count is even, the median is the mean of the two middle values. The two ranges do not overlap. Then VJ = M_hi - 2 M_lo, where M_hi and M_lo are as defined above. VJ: -5.22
